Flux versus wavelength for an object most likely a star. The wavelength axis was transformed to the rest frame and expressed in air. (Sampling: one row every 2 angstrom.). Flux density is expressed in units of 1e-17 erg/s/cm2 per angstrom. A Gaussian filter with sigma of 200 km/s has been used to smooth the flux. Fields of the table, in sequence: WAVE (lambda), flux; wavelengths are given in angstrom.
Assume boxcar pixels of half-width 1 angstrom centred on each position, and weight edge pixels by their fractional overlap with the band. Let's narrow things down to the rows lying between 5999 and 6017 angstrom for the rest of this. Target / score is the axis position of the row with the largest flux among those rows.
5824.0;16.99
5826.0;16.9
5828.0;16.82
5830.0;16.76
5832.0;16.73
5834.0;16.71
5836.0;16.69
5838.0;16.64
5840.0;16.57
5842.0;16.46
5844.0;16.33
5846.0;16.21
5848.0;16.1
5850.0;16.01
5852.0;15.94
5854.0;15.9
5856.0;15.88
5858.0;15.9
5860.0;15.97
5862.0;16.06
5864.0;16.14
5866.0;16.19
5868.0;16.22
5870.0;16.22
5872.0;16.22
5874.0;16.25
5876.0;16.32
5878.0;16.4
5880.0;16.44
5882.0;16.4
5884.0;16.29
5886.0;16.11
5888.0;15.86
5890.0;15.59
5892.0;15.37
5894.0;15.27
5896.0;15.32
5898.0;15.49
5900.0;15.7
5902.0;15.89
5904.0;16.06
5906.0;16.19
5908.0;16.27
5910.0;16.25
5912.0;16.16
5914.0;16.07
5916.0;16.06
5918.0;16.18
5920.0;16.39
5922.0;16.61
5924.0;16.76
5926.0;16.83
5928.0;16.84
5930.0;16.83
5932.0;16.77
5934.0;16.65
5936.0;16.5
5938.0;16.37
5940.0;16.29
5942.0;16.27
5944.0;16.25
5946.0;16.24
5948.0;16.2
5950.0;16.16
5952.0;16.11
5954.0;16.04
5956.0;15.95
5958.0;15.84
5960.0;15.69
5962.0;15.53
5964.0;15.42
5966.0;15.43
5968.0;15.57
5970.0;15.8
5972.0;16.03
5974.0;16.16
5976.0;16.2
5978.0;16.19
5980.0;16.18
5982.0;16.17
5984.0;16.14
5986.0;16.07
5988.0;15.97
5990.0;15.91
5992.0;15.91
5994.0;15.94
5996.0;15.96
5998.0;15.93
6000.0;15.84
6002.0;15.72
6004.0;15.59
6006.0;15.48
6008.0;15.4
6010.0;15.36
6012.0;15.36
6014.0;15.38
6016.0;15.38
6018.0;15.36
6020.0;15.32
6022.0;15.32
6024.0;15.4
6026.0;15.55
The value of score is 6000.0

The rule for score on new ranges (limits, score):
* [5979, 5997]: 5980.0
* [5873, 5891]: 5880.0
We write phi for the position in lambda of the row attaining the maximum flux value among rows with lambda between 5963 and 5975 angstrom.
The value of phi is 5974.0 angstrom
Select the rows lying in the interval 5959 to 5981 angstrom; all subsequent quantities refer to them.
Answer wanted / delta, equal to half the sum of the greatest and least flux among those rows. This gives 15.8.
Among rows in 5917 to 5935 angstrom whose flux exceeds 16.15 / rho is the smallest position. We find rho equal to 5918.0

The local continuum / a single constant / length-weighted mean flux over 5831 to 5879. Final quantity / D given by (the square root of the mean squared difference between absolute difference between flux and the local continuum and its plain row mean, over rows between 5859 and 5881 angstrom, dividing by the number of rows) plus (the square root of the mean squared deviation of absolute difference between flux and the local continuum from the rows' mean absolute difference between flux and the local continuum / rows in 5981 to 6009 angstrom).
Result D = 0.31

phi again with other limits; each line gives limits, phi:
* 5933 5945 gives 5934.0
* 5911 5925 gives 5924.0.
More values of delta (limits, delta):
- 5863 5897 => 15.9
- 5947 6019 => 15.8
